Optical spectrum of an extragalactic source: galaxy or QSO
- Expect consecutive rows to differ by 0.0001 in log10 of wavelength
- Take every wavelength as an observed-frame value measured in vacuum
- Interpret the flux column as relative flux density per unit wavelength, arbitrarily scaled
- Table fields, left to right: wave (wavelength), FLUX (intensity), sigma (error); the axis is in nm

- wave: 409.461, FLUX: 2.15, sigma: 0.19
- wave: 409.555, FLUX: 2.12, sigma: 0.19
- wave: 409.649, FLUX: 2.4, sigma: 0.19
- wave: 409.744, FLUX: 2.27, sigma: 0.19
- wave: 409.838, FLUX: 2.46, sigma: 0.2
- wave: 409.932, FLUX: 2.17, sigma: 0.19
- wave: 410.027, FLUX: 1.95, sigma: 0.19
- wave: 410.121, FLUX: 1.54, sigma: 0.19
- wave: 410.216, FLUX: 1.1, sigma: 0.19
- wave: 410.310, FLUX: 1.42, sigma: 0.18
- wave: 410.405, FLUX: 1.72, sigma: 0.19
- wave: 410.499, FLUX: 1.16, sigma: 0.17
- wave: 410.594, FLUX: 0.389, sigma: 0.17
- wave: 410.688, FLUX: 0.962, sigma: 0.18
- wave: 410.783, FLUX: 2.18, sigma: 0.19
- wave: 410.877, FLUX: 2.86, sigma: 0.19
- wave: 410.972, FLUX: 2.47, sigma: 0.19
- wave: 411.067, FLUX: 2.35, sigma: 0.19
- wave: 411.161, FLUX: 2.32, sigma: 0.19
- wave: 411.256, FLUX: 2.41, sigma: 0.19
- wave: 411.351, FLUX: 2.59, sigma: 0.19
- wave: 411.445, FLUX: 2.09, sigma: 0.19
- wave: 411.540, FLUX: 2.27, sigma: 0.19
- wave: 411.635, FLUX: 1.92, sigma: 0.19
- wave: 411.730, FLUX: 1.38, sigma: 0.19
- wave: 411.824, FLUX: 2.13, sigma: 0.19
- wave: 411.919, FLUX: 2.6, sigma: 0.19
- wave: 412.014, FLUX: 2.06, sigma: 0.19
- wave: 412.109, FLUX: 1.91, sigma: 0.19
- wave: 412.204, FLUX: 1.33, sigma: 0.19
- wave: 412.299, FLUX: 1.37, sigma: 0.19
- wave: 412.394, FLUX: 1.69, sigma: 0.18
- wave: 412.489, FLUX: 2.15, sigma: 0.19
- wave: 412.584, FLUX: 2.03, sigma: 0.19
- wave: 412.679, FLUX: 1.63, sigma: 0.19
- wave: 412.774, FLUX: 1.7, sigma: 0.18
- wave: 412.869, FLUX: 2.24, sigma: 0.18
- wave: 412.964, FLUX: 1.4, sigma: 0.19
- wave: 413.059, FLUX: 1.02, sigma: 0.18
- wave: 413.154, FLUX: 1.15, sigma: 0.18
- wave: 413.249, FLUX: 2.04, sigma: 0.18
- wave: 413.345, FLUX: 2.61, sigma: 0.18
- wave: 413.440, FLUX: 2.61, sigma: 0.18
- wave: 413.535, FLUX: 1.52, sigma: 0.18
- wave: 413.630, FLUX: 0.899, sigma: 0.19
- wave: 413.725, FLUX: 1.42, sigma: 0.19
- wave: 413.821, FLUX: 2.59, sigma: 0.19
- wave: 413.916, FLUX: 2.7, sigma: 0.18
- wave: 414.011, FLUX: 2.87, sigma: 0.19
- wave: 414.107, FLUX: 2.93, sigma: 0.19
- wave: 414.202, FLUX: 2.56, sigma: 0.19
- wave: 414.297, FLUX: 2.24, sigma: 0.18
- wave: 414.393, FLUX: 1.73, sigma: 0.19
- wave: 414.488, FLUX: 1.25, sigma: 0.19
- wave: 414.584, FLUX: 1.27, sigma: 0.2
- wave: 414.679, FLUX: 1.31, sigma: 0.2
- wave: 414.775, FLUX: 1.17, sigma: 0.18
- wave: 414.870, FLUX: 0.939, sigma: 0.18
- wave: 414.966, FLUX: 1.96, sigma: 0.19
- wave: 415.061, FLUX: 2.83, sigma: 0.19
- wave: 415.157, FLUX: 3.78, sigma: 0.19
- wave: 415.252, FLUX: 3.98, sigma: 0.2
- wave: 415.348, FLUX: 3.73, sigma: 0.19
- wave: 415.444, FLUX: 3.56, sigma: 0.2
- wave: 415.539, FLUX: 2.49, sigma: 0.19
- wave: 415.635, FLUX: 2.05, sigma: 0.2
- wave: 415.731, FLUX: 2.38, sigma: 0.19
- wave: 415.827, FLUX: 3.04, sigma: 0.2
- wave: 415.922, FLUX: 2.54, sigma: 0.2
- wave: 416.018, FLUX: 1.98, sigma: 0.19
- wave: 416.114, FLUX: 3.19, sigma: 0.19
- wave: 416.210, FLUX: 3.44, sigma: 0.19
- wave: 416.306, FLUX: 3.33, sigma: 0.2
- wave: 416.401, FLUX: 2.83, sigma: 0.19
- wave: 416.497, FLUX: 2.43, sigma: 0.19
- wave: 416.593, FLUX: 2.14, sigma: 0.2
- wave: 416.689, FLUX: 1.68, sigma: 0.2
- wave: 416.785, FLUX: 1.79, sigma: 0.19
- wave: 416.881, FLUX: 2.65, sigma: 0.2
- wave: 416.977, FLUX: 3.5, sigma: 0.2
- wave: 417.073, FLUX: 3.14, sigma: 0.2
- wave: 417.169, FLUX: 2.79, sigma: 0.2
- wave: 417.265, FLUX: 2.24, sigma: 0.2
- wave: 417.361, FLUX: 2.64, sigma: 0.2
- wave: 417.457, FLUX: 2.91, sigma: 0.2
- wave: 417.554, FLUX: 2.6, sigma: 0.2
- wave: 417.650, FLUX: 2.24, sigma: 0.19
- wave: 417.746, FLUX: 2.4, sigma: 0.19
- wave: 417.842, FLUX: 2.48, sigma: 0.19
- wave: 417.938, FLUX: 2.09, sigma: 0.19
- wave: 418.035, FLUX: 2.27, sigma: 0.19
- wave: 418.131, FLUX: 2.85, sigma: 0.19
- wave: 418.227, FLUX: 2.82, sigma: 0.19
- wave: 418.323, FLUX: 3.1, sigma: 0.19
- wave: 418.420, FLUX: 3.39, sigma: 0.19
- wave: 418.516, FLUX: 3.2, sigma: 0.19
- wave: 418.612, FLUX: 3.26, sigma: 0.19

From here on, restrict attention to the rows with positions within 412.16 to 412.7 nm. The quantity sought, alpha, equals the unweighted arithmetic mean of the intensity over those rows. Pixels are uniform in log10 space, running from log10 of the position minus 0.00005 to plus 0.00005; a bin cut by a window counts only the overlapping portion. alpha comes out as 1.7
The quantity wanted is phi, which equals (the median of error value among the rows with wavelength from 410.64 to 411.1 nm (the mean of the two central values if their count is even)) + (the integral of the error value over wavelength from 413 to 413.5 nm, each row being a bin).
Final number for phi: 0.280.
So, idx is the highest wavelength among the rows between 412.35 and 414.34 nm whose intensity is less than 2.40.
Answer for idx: 414.297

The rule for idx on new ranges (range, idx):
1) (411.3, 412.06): 412.014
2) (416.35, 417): 416.785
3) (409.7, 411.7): 411.635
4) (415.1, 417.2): 416.785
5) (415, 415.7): 415.635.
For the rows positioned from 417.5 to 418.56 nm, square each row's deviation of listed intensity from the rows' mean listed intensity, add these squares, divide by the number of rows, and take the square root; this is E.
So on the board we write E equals 0.4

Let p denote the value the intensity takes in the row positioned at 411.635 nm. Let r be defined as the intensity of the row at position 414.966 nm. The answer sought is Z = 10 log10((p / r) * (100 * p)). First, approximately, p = 1.92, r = 1.96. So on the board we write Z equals 22.7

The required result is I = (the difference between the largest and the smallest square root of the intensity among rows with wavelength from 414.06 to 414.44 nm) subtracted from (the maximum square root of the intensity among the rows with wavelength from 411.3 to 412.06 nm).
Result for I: 1.22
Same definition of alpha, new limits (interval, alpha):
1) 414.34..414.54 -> 1.5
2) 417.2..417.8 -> 2.5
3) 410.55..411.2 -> 1.9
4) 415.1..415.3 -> 3.9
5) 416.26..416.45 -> 3.1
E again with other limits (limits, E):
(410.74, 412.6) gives 0.4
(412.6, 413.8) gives 0.6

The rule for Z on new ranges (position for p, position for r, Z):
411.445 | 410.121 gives 24.5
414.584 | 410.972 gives 18.1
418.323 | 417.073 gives 24.9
